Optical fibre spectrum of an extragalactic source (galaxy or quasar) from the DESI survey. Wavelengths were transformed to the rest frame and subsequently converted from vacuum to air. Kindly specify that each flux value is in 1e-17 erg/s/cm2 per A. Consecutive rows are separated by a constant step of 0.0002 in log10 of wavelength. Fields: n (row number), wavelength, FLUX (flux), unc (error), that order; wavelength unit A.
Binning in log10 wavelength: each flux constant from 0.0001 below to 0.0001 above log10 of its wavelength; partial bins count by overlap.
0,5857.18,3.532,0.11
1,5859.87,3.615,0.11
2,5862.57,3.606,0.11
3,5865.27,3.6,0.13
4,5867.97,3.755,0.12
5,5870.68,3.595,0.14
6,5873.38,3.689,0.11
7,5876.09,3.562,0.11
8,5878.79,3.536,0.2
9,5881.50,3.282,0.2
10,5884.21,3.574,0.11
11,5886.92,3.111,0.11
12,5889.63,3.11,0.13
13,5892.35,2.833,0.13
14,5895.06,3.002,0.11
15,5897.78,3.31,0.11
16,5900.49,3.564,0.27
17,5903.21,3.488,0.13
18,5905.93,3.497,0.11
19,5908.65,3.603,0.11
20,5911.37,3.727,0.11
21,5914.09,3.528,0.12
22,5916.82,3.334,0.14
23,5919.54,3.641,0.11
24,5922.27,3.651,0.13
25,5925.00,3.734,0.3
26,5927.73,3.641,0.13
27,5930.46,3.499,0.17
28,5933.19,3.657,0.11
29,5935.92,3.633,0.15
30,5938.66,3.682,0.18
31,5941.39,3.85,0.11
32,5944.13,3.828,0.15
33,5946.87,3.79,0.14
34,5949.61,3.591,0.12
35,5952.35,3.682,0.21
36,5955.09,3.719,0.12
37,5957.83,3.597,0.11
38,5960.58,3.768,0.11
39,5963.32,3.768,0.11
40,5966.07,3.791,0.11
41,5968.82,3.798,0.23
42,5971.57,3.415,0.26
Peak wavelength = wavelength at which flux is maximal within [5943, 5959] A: 5944.13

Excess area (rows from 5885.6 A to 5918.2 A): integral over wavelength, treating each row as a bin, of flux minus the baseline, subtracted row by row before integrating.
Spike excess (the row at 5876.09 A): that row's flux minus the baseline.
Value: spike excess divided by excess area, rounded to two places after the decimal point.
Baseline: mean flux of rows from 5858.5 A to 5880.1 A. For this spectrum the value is 0.01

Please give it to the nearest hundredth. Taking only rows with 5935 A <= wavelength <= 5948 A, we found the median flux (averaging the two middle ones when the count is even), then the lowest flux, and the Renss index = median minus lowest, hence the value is 0.16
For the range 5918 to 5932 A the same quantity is 0.14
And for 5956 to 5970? 0.17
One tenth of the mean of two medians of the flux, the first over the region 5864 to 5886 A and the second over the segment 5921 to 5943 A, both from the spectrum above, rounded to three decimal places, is 0.362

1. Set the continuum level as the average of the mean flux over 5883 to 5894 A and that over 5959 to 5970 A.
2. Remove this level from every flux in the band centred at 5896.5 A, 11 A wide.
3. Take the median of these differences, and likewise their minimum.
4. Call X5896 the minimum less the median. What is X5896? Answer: -0.32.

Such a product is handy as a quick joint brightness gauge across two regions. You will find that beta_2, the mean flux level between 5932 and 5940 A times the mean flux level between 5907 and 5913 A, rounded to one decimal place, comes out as 13.4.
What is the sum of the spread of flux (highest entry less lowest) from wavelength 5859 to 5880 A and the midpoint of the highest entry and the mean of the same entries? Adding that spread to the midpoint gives 3.91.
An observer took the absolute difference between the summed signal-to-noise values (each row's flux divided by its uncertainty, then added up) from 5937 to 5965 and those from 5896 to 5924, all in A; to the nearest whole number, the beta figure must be 5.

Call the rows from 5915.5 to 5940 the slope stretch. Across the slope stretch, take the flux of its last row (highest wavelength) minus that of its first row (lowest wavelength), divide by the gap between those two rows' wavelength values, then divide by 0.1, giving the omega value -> 0.16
